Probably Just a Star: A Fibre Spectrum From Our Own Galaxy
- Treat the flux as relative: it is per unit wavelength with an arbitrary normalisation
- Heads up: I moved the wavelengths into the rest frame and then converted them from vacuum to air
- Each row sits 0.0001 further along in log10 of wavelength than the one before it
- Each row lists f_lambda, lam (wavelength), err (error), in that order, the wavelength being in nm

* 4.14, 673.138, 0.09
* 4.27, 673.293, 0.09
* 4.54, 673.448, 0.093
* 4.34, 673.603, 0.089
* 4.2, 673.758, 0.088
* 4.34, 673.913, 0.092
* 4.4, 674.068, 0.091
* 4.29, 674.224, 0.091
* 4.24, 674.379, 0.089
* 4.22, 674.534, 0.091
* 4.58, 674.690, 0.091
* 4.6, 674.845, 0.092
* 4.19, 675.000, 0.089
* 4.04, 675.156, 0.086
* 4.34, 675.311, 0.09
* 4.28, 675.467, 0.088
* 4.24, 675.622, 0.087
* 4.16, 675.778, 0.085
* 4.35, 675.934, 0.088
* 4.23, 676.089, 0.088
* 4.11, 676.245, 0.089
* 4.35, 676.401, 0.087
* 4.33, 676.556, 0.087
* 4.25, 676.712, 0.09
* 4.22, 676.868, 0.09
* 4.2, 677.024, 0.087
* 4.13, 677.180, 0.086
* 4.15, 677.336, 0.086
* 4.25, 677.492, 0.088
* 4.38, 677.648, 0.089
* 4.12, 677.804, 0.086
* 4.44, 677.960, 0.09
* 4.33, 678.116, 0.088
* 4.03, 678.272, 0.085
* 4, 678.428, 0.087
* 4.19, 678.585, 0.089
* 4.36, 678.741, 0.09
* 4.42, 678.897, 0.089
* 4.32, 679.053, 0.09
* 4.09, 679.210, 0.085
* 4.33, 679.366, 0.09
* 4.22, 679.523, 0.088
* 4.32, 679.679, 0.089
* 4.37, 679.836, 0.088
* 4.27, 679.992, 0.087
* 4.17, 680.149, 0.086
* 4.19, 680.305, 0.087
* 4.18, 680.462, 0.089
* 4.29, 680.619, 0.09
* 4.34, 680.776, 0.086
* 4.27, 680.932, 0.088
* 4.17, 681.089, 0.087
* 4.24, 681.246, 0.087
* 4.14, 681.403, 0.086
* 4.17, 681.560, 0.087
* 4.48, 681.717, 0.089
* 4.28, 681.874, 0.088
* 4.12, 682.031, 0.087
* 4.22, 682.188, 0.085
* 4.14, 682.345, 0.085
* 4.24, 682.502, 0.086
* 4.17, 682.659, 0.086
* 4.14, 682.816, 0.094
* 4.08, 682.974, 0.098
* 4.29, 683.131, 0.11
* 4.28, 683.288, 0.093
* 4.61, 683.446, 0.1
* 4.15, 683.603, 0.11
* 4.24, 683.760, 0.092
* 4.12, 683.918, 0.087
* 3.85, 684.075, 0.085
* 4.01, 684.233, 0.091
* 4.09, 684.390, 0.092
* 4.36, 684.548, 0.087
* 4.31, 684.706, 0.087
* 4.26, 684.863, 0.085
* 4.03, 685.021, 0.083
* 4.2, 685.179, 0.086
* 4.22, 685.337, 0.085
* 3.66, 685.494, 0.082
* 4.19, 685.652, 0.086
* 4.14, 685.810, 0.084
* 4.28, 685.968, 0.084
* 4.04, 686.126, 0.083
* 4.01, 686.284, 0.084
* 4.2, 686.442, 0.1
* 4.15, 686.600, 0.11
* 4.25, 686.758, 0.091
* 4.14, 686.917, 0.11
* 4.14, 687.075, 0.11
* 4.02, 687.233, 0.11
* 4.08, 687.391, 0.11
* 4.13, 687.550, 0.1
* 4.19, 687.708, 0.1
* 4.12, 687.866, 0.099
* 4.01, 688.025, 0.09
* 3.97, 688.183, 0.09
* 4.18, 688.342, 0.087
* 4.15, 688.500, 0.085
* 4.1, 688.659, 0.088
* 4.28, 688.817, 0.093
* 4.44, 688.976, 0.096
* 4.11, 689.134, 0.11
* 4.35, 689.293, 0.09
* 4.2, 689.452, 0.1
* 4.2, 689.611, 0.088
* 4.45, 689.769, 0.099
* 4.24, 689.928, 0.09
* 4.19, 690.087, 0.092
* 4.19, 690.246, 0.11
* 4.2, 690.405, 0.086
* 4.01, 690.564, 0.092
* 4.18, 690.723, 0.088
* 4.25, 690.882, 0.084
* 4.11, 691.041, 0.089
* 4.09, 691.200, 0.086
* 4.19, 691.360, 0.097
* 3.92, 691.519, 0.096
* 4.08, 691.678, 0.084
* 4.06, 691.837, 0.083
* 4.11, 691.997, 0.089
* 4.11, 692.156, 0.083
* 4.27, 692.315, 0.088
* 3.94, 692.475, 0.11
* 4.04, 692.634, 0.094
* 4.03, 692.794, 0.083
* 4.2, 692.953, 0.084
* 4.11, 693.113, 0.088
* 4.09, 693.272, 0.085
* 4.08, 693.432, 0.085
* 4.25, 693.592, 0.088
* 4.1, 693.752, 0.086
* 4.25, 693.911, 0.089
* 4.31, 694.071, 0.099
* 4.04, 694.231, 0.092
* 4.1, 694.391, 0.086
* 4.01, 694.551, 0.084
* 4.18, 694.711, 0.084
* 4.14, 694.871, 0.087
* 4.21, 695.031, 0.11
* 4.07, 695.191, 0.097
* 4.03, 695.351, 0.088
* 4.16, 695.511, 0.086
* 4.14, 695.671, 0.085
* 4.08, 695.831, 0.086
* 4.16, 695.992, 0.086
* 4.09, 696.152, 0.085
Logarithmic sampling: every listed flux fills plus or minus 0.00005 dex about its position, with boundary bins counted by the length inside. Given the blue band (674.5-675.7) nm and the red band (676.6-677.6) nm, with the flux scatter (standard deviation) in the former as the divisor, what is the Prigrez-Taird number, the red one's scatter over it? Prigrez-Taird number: 0.3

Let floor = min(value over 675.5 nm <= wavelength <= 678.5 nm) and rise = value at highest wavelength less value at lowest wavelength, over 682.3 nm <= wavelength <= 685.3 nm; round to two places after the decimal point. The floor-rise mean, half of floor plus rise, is 2.03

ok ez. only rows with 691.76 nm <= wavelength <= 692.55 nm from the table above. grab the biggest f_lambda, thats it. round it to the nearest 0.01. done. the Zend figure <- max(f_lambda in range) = 4.27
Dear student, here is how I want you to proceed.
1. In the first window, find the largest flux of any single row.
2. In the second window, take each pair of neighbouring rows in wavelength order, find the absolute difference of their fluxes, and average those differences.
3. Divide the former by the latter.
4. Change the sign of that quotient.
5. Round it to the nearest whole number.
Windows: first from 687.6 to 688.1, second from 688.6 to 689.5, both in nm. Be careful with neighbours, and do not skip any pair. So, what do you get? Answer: -20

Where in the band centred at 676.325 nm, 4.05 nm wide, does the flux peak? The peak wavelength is 674.845 nm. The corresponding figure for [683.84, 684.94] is 684.548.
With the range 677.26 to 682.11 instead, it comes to 681.717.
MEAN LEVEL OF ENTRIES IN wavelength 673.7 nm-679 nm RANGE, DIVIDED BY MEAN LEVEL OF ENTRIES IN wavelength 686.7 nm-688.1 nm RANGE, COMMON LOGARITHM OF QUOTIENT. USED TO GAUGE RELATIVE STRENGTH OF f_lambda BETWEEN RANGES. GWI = 0.015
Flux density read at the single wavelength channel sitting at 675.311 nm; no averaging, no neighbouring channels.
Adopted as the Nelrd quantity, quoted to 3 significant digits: 4.34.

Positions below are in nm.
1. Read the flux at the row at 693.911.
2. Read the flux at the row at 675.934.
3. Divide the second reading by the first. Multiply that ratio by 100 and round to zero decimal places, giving 102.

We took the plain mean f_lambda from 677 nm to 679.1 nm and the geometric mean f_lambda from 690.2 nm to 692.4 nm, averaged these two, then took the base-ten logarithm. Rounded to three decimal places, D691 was 0.621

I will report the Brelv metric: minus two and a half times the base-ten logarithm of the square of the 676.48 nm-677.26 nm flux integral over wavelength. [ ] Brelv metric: -2.59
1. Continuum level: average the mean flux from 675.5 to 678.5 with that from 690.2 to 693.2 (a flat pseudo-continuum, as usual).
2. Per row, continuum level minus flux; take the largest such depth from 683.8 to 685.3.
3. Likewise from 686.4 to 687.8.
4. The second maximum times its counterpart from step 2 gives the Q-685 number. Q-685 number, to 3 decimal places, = 0.047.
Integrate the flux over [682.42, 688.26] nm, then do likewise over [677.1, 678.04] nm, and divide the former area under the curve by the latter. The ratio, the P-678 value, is 6.1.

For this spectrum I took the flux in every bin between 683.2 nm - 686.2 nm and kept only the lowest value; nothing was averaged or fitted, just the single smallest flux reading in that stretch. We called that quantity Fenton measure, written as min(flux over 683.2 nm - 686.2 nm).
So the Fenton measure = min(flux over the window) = 3.66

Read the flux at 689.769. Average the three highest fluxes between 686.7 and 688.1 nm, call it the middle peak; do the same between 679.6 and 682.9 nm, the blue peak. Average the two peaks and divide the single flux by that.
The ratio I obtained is 1.04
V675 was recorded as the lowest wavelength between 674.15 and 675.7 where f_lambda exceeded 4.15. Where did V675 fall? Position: 674.224 nm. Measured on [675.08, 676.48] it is 675.311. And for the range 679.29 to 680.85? 679.366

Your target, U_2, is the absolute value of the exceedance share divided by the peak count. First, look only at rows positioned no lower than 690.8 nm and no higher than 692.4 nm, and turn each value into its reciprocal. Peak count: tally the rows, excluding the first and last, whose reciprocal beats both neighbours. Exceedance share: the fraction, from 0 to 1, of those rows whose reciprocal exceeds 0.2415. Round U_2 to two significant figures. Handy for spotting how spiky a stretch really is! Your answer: 0.23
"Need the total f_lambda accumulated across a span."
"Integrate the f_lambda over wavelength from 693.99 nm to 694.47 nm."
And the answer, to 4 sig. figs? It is 1.990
